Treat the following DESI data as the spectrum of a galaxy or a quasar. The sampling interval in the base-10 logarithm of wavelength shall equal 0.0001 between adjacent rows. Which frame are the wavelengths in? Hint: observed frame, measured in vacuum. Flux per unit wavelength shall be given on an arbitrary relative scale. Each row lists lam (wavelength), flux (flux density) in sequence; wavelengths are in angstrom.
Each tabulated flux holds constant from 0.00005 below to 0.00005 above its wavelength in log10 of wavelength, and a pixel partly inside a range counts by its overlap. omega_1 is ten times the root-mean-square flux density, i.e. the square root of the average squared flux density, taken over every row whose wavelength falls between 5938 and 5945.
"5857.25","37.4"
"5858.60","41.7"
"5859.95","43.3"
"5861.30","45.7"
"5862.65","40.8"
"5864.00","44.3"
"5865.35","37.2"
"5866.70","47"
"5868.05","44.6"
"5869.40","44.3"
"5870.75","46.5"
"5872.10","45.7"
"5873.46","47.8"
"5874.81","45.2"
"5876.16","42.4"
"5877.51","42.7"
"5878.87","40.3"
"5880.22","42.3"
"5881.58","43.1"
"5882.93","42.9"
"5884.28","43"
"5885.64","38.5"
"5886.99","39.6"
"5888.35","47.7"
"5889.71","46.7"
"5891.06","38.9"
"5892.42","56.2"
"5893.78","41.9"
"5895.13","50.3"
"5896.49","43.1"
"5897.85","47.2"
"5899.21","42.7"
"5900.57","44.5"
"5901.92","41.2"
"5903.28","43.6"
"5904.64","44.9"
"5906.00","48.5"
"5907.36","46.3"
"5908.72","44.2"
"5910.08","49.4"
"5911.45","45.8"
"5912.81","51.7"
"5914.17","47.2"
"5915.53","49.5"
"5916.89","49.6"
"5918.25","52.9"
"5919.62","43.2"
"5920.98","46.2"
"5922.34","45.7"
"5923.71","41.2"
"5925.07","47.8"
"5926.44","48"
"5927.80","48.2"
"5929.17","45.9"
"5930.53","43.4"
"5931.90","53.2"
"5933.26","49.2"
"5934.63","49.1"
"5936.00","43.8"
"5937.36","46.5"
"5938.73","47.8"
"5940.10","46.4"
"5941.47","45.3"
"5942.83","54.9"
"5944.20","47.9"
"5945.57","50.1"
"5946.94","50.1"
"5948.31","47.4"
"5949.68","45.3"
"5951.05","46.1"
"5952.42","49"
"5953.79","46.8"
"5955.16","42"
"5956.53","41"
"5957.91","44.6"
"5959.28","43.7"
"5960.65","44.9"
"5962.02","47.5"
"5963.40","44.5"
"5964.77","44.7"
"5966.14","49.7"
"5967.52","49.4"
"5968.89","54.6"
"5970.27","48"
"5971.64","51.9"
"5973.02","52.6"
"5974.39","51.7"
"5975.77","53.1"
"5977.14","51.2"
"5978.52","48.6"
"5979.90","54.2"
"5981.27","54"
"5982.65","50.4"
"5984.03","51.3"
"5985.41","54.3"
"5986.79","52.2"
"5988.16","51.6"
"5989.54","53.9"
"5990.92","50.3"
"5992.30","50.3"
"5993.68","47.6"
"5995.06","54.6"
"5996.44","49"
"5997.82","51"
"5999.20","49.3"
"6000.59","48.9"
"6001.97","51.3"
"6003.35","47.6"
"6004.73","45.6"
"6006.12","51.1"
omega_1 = 486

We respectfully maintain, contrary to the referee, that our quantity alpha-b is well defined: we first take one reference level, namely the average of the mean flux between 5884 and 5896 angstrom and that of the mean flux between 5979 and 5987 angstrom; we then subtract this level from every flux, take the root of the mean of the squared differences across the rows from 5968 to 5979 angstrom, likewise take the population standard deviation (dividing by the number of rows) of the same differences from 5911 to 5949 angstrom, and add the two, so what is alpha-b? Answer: 6.5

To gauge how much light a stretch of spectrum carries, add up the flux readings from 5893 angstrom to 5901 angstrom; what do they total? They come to 270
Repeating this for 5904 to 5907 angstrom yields 93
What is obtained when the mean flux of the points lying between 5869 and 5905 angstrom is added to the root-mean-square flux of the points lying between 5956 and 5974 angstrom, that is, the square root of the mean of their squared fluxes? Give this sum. 92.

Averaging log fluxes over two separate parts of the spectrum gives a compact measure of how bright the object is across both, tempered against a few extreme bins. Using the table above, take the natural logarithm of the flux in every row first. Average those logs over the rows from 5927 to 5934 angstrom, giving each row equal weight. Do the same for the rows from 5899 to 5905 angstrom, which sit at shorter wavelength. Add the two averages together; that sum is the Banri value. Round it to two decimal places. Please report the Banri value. 7.64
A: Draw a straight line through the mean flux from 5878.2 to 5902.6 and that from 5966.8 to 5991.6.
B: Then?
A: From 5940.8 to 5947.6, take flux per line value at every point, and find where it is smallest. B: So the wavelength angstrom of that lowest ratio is 5941.47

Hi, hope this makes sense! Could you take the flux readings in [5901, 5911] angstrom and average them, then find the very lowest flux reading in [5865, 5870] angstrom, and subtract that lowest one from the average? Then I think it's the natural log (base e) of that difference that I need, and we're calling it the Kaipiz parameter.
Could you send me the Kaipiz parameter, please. 2.11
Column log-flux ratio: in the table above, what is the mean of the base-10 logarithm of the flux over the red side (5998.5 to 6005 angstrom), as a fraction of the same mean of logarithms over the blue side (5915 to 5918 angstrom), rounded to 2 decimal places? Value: 0.99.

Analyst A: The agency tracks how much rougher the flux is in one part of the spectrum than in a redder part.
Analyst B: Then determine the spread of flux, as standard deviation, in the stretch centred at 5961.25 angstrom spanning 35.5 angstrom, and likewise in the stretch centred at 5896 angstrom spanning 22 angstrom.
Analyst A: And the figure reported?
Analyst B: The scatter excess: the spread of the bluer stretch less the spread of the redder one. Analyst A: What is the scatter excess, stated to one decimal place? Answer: 1.1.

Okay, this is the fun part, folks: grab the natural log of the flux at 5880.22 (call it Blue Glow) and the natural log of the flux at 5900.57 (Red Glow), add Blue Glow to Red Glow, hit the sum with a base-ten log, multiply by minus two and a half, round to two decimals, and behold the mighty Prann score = -2.19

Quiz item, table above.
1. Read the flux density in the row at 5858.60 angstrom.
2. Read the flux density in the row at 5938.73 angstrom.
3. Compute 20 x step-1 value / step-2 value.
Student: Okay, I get 17.4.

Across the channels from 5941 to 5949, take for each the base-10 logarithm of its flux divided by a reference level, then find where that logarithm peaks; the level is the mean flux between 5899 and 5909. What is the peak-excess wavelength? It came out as 5942.83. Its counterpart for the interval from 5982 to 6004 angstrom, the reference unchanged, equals 5995.06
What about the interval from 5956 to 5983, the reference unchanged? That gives 5968.89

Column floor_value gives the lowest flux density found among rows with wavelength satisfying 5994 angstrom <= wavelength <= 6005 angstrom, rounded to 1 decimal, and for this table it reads 45.6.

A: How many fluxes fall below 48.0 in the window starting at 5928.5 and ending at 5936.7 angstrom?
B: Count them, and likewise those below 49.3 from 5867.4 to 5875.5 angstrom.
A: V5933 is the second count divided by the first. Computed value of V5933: 2.0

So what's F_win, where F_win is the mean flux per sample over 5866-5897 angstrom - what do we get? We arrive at 44.4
